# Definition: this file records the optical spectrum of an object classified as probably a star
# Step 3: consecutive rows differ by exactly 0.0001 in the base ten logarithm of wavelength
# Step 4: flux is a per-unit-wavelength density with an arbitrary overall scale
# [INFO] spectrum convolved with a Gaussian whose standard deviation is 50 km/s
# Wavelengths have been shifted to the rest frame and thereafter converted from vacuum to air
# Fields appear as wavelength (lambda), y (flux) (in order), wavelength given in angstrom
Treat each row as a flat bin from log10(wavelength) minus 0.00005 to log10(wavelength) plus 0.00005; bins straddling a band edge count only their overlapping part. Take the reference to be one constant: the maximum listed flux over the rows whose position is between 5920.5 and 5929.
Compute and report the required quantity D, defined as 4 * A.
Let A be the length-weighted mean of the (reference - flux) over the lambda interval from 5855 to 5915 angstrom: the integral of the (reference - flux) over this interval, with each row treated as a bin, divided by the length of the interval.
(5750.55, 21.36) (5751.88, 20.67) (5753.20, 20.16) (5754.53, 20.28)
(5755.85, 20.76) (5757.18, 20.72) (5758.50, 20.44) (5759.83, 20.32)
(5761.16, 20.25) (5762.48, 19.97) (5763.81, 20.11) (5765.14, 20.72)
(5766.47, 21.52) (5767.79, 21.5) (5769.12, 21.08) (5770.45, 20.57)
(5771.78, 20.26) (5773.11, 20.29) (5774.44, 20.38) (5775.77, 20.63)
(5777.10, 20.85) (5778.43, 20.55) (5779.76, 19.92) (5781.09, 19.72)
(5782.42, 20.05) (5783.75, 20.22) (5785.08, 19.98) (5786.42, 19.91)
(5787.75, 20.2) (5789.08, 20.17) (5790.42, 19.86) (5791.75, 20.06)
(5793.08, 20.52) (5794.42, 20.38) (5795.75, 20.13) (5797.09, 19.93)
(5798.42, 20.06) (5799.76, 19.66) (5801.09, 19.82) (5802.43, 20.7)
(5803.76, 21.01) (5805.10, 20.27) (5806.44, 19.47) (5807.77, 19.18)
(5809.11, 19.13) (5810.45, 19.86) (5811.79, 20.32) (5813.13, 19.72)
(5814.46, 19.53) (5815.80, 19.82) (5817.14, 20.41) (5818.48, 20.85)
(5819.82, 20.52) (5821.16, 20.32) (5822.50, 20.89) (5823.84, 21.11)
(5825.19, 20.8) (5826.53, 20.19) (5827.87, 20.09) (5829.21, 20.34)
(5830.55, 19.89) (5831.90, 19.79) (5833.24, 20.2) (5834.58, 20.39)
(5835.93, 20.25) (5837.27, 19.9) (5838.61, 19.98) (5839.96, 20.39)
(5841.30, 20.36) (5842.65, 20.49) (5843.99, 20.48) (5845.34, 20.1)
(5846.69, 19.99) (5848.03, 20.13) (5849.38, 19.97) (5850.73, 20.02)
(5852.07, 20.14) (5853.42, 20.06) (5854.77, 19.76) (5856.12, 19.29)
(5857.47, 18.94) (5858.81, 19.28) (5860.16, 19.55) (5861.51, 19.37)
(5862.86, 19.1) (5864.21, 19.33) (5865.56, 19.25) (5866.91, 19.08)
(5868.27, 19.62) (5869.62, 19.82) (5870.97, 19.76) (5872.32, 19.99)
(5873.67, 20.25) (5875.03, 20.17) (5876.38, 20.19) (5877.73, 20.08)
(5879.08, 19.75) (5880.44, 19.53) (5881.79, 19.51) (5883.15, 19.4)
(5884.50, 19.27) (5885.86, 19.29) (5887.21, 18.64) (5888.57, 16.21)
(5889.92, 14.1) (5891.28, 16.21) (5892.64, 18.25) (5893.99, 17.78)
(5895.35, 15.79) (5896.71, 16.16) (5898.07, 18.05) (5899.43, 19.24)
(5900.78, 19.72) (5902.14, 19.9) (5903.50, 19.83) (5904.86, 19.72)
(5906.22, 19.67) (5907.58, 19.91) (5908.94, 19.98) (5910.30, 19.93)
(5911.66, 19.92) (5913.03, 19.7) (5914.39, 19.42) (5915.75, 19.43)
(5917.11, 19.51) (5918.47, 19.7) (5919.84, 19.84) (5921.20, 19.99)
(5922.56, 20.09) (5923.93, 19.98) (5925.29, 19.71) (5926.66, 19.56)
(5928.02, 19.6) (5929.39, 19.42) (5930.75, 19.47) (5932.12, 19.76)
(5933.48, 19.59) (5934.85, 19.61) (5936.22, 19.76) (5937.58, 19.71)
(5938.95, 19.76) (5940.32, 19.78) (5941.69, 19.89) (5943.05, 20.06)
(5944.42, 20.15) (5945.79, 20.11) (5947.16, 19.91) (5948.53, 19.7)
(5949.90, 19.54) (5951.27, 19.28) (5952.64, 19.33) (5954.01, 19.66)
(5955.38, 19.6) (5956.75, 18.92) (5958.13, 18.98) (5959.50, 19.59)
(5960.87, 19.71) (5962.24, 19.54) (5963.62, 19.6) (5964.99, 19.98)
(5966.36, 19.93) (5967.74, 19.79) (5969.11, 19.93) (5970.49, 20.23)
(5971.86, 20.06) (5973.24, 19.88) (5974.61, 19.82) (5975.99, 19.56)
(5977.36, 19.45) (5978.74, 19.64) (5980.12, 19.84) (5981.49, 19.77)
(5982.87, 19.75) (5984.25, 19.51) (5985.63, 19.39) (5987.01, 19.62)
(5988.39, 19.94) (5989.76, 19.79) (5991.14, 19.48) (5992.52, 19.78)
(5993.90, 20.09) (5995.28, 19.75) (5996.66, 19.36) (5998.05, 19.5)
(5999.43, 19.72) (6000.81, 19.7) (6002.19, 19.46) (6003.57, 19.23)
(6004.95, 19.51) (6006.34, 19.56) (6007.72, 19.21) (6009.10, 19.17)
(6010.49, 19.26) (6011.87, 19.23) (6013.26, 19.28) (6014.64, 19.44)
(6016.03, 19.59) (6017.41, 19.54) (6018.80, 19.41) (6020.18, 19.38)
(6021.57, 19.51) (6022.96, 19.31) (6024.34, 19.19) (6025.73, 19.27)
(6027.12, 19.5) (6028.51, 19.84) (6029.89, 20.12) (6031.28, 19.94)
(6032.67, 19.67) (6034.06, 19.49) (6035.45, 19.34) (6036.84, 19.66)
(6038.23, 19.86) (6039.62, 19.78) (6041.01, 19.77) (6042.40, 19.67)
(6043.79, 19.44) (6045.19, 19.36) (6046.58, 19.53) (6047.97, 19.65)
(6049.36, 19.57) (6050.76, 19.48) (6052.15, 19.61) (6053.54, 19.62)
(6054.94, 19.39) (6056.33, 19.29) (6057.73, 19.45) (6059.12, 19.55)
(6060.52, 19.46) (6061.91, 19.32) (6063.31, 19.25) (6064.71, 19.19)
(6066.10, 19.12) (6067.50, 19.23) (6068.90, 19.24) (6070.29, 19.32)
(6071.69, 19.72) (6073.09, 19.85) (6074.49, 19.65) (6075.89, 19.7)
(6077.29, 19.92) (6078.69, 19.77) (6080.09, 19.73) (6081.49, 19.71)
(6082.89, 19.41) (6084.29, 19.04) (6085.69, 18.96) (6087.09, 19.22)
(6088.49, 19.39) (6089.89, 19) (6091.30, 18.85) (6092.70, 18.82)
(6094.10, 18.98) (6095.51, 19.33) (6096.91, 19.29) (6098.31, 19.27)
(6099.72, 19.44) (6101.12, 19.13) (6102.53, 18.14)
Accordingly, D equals 4.2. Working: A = 1.0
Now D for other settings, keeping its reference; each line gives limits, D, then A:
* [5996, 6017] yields 2.7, 0.7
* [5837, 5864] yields 0.9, 0.2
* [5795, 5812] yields 0.5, 0.1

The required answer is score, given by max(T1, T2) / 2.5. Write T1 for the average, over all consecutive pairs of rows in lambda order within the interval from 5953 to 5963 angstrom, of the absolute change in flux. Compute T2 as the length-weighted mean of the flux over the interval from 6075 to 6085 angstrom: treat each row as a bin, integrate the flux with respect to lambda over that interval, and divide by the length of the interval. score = 7.84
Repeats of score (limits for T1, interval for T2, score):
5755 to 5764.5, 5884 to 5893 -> 6.94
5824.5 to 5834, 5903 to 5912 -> 7.94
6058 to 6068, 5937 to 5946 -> 7.97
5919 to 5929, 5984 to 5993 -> 7.86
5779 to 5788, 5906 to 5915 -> 7.92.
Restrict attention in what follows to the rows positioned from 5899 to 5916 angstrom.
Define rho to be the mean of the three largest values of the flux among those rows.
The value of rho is 19.9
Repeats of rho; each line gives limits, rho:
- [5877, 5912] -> 20.0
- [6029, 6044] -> 20.0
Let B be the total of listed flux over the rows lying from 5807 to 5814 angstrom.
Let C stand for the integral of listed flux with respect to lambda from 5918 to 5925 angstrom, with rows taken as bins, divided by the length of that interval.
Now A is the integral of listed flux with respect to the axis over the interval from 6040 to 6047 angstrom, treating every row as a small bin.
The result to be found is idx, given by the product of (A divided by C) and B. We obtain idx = 675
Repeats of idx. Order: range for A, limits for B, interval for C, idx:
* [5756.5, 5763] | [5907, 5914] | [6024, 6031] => 670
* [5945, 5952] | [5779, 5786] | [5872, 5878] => 684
